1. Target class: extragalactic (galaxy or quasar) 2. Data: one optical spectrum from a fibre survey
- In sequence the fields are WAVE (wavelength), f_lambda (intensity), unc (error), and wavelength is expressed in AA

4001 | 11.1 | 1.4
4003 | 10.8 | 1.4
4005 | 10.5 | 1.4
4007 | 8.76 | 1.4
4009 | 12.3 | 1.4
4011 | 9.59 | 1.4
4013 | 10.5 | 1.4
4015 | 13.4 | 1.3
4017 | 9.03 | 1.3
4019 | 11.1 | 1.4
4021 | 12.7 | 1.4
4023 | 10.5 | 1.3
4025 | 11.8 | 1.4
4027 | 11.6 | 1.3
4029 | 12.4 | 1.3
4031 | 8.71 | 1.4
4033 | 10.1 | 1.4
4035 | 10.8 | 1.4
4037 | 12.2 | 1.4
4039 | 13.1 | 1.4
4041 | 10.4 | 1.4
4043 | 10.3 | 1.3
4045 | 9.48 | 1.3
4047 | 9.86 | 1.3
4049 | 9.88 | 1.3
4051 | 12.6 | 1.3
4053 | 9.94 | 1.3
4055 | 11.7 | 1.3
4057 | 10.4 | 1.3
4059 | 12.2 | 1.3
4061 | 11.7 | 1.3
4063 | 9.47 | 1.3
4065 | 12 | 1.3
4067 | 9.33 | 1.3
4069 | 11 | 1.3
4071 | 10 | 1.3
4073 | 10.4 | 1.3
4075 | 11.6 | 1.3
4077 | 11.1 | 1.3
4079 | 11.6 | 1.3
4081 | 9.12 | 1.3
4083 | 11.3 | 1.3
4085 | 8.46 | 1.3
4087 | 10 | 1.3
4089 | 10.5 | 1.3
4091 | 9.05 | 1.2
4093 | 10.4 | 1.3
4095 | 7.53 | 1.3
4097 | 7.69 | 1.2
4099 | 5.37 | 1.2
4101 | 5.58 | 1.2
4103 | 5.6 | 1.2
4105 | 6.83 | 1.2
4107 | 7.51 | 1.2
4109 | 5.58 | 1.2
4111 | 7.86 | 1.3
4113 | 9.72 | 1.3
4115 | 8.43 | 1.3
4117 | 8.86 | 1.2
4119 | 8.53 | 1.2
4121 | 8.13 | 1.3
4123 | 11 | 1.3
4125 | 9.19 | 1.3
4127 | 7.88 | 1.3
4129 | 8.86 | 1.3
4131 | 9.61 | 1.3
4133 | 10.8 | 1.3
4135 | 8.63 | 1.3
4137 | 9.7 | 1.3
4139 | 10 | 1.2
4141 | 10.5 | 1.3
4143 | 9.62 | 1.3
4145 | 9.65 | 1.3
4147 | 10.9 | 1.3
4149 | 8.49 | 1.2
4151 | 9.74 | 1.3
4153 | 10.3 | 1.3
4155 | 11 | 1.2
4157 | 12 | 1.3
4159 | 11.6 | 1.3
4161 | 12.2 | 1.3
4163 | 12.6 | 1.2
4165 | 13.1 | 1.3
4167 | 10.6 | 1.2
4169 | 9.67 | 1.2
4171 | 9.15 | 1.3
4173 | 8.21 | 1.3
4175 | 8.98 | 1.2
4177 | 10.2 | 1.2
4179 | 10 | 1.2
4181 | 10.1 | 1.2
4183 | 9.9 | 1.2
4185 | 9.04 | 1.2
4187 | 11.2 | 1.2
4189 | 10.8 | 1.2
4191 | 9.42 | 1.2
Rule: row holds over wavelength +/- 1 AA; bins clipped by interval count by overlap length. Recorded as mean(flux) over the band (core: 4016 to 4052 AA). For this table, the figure 10.9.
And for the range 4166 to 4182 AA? 9.6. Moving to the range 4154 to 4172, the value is 11.3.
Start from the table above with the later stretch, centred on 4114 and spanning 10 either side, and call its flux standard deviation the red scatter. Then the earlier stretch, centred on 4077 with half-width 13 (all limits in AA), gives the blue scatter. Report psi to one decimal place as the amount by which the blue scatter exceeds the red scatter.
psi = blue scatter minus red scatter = -0.4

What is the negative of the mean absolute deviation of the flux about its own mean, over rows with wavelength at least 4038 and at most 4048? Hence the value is -1.0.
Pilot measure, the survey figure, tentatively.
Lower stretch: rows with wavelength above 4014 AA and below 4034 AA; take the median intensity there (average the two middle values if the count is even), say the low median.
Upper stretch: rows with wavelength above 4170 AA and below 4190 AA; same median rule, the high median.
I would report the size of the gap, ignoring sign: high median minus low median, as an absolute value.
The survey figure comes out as 1.4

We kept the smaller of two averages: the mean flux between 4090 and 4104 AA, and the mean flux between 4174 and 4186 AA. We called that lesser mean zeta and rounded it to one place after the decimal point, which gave 7.3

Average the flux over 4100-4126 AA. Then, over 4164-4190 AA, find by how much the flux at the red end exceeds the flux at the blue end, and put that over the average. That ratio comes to -0.29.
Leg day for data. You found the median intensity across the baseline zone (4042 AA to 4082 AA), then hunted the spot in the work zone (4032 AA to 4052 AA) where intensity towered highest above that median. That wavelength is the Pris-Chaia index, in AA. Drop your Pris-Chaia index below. 4039 AA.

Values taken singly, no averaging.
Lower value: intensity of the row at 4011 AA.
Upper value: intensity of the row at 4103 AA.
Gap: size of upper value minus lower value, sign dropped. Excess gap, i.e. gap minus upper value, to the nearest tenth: -1.6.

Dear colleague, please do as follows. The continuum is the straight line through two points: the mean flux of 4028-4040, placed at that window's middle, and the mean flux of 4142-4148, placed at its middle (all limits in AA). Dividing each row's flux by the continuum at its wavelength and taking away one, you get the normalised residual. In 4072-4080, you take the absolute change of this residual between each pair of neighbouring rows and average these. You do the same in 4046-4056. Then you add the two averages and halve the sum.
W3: 0.12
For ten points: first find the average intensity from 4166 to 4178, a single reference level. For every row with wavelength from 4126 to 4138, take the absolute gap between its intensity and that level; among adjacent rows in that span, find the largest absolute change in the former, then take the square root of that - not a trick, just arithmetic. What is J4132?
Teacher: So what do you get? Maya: 1.09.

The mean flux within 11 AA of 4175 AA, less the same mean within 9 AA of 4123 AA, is 0.96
